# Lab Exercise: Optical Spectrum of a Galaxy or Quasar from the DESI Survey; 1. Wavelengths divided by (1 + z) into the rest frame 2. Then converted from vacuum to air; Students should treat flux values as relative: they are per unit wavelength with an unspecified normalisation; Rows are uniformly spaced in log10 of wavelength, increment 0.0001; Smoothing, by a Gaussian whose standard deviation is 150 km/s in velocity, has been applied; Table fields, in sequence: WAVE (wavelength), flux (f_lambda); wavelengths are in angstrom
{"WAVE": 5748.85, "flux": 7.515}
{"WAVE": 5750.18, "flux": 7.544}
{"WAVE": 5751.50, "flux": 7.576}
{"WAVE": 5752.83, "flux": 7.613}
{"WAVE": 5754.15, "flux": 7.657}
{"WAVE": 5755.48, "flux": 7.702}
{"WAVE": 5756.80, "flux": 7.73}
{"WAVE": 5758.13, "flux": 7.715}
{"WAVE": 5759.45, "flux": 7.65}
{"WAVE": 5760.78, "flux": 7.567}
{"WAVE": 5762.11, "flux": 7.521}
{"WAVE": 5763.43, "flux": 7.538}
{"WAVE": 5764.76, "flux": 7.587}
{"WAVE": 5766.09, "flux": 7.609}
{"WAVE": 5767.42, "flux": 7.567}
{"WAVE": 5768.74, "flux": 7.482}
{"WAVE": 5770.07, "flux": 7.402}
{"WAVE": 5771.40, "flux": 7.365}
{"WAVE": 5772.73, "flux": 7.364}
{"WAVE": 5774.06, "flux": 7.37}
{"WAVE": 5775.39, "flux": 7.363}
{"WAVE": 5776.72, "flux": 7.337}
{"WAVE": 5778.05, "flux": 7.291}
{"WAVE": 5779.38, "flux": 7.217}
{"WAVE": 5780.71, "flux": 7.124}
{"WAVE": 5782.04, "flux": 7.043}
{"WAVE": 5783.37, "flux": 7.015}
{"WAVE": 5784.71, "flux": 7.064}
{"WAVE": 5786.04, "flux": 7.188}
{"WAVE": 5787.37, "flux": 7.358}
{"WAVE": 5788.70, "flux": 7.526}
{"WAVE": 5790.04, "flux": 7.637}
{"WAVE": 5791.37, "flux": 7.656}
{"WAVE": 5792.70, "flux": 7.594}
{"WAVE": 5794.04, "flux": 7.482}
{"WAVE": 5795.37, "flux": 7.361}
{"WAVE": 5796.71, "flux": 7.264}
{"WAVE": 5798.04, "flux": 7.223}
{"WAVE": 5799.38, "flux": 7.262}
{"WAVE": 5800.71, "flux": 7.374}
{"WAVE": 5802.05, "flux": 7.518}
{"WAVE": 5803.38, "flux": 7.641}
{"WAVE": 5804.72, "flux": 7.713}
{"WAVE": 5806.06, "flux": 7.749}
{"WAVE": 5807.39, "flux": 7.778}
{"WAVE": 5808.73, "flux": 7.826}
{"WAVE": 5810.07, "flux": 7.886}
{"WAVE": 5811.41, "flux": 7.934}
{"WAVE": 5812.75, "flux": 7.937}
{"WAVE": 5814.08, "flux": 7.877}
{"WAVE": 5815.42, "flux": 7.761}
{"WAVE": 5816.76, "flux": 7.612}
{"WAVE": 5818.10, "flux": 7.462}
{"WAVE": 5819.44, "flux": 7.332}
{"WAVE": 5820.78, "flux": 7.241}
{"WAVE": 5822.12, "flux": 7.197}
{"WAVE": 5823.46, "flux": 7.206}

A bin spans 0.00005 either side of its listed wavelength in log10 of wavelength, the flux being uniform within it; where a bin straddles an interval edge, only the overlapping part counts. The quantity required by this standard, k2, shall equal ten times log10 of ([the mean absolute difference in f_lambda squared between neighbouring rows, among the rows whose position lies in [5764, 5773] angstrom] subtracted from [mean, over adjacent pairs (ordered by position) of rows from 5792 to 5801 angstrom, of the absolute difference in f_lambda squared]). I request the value -2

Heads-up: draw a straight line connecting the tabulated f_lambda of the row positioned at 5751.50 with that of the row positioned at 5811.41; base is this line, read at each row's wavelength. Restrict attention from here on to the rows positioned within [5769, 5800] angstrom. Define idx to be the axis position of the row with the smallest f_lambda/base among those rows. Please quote 5783.37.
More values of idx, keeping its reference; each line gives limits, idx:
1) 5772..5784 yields 5783.37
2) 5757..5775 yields 5774.06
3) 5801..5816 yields 5802.05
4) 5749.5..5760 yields 5750.18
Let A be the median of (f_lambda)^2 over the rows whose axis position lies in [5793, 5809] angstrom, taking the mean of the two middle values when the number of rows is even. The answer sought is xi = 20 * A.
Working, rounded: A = 56.3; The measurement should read 1125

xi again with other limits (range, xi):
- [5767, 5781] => 1085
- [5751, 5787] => 1120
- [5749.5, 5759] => 1173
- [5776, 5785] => 1015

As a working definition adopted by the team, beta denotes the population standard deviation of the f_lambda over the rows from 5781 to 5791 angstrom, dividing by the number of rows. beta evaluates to 0.23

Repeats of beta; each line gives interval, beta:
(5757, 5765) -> 0.07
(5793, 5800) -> 0.09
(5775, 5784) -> 0.13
